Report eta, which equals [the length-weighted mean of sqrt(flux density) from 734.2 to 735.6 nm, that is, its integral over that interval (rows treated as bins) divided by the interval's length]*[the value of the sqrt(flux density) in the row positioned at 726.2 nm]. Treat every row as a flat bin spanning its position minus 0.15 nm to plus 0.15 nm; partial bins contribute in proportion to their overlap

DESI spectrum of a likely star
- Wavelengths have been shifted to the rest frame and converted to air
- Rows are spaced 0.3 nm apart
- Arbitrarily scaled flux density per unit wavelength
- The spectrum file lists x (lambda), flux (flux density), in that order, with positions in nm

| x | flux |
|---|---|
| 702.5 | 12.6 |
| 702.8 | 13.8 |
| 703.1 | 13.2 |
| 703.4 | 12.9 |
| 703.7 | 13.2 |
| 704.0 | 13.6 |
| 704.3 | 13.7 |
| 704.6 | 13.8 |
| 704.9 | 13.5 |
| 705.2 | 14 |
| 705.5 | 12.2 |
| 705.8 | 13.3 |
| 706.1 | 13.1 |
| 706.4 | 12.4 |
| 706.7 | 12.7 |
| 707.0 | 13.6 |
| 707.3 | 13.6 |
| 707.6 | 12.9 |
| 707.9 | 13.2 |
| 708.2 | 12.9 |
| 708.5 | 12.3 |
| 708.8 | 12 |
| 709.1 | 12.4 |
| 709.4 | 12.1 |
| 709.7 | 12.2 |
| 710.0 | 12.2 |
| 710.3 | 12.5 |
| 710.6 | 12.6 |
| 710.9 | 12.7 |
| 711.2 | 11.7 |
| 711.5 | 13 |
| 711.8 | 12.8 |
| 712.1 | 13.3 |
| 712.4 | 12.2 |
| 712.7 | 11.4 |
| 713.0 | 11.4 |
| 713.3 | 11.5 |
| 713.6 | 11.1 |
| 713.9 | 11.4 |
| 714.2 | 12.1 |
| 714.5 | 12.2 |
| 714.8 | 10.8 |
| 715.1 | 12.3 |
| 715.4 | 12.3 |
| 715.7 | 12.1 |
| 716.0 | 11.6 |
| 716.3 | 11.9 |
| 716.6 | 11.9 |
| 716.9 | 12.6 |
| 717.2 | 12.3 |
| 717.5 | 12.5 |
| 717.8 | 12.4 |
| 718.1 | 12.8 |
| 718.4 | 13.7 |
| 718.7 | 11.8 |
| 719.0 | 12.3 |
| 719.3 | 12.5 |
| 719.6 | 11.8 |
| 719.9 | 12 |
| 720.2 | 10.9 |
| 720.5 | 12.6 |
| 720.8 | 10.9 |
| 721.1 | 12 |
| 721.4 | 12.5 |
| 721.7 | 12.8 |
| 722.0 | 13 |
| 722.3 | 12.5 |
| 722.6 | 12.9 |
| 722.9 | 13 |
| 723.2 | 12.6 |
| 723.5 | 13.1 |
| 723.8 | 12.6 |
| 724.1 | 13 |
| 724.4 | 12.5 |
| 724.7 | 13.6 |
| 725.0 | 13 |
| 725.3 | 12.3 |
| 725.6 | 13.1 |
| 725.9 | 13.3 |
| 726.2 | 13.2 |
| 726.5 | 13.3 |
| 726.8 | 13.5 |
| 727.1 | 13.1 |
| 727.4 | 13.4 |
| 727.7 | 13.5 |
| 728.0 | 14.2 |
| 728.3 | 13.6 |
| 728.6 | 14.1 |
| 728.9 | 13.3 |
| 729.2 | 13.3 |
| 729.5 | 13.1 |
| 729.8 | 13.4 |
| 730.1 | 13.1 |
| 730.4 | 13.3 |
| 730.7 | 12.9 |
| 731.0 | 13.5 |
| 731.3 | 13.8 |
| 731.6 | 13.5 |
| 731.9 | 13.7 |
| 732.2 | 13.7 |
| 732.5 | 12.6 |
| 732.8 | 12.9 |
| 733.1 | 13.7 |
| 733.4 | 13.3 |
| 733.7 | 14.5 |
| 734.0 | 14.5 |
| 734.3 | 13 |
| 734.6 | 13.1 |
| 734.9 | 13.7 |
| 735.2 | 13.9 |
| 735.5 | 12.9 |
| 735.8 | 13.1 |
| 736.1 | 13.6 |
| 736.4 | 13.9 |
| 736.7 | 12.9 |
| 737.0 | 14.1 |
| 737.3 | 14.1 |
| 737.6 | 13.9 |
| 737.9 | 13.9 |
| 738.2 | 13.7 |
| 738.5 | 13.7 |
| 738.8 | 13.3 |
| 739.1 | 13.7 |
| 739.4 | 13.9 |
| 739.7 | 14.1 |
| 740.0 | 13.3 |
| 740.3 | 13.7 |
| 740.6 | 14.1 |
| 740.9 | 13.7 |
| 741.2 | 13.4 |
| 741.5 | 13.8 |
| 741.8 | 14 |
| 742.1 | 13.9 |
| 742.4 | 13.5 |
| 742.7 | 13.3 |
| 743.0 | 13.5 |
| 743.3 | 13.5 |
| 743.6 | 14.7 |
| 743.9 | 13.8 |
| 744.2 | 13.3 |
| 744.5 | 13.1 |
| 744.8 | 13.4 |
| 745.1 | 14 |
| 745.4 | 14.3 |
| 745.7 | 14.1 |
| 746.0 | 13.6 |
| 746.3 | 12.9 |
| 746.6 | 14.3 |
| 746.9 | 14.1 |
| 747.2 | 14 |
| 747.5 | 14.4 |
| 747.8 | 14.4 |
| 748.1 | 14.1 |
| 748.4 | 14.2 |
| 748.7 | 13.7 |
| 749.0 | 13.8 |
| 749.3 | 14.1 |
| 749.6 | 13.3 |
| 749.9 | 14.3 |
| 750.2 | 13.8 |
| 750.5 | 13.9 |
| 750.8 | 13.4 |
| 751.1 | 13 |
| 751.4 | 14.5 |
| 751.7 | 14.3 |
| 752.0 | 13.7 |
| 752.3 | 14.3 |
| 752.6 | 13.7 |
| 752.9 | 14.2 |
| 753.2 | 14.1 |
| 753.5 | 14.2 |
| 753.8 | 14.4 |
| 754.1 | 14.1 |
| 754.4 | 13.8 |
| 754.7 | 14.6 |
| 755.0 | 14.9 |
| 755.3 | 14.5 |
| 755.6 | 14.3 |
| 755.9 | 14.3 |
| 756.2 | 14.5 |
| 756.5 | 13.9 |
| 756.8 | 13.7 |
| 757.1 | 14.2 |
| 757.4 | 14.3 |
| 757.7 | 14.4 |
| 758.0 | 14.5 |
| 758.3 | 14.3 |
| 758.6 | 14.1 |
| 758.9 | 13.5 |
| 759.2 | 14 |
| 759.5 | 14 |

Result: 13.3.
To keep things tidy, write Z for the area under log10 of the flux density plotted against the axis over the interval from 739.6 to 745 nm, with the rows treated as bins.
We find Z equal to 6.13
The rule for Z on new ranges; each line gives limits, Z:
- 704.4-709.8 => 6.00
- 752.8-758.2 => 6.23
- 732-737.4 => 6.11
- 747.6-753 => 6.18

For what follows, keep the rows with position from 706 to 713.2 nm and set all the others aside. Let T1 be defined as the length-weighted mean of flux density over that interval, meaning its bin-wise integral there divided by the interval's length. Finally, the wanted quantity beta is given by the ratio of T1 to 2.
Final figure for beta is 6.3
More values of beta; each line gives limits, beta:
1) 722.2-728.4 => 6.6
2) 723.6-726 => 6.5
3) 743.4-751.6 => 6.9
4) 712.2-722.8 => 6.0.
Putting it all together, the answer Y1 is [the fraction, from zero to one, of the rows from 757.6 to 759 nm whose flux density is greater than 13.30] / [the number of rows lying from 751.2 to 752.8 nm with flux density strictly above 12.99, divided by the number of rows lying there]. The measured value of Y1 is 1.0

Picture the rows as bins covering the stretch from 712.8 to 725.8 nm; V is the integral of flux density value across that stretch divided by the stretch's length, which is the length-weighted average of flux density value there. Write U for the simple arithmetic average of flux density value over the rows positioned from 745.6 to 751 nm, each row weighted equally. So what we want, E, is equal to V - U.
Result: -1.6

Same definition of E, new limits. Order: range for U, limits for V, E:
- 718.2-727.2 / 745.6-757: 1.4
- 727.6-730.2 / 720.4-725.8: -0.8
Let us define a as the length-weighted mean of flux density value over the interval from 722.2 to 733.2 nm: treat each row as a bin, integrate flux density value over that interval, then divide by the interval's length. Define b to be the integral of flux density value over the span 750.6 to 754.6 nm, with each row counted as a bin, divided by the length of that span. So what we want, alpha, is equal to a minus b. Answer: -0.8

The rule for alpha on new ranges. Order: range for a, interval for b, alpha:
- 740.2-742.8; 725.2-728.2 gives 0.4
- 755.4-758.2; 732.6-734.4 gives 0.6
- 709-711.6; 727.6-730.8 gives -1.1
